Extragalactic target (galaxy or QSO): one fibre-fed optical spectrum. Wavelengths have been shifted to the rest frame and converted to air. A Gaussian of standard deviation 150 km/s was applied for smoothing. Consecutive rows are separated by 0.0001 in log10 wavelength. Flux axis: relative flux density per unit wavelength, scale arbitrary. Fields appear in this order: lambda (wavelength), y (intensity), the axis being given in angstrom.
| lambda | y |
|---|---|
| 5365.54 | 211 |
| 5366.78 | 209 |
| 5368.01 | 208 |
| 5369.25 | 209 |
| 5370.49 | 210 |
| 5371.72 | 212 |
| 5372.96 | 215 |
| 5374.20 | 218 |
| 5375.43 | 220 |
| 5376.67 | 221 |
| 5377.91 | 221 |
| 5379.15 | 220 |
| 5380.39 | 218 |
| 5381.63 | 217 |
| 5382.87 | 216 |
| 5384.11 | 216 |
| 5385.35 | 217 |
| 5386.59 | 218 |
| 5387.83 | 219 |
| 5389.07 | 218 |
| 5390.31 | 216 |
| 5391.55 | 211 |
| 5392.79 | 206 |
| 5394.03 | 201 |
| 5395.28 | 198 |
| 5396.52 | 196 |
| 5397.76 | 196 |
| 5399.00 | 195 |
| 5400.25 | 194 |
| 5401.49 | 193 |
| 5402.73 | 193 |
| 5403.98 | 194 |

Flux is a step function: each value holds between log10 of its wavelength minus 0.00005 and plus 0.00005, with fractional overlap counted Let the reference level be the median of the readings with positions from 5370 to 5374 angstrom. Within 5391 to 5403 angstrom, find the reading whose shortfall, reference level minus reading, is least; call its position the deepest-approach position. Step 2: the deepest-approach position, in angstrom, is 5391.55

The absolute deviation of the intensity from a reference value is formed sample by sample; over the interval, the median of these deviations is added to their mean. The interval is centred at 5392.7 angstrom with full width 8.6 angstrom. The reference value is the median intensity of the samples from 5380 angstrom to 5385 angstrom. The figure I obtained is 21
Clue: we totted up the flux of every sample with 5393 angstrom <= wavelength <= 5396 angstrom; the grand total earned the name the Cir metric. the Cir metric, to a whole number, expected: 399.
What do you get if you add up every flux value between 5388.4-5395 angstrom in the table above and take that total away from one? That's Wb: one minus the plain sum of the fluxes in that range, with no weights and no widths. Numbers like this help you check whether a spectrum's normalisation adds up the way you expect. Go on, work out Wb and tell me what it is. -1051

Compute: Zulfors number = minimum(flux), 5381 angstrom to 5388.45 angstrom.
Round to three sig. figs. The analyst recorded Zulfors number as 216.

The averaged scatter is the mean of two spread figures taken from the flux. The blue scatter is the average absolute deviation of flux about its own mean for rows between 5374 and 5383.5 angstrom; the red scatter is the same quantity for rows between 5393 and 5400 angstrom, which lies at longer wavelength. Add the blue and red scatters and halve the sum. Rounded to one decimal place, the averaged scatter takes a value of 1.7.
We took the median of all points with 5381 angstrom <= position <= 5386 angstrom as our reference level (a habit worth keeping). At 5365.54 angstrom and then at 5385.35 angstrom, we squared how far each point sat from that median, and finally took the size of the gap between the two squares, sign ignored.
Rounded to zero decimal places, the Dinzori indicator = 30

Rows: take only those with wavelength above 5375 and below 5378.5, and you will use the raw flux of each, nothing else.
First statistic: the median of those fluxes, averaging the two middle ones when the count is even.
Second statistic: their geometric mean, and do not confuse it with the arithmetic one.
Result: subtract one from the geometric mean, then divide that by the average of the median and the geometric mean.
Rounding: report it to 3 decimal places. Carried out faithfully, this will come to 0.995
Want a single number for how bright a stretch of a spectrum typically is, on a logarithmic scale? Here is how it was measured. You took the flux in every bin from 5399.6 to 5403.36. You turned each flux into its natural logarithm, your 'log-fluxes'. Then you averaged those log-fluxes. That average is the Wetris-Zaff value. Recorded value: 5.26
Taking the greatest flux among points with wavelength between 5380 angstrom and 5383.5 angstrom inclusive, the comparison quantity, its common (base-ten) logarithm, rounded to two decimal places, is 2.34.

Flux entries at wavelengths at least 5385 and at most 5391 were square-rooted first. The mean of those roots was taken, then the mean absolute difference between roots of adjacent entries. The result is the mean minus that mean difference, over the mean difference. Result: 347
